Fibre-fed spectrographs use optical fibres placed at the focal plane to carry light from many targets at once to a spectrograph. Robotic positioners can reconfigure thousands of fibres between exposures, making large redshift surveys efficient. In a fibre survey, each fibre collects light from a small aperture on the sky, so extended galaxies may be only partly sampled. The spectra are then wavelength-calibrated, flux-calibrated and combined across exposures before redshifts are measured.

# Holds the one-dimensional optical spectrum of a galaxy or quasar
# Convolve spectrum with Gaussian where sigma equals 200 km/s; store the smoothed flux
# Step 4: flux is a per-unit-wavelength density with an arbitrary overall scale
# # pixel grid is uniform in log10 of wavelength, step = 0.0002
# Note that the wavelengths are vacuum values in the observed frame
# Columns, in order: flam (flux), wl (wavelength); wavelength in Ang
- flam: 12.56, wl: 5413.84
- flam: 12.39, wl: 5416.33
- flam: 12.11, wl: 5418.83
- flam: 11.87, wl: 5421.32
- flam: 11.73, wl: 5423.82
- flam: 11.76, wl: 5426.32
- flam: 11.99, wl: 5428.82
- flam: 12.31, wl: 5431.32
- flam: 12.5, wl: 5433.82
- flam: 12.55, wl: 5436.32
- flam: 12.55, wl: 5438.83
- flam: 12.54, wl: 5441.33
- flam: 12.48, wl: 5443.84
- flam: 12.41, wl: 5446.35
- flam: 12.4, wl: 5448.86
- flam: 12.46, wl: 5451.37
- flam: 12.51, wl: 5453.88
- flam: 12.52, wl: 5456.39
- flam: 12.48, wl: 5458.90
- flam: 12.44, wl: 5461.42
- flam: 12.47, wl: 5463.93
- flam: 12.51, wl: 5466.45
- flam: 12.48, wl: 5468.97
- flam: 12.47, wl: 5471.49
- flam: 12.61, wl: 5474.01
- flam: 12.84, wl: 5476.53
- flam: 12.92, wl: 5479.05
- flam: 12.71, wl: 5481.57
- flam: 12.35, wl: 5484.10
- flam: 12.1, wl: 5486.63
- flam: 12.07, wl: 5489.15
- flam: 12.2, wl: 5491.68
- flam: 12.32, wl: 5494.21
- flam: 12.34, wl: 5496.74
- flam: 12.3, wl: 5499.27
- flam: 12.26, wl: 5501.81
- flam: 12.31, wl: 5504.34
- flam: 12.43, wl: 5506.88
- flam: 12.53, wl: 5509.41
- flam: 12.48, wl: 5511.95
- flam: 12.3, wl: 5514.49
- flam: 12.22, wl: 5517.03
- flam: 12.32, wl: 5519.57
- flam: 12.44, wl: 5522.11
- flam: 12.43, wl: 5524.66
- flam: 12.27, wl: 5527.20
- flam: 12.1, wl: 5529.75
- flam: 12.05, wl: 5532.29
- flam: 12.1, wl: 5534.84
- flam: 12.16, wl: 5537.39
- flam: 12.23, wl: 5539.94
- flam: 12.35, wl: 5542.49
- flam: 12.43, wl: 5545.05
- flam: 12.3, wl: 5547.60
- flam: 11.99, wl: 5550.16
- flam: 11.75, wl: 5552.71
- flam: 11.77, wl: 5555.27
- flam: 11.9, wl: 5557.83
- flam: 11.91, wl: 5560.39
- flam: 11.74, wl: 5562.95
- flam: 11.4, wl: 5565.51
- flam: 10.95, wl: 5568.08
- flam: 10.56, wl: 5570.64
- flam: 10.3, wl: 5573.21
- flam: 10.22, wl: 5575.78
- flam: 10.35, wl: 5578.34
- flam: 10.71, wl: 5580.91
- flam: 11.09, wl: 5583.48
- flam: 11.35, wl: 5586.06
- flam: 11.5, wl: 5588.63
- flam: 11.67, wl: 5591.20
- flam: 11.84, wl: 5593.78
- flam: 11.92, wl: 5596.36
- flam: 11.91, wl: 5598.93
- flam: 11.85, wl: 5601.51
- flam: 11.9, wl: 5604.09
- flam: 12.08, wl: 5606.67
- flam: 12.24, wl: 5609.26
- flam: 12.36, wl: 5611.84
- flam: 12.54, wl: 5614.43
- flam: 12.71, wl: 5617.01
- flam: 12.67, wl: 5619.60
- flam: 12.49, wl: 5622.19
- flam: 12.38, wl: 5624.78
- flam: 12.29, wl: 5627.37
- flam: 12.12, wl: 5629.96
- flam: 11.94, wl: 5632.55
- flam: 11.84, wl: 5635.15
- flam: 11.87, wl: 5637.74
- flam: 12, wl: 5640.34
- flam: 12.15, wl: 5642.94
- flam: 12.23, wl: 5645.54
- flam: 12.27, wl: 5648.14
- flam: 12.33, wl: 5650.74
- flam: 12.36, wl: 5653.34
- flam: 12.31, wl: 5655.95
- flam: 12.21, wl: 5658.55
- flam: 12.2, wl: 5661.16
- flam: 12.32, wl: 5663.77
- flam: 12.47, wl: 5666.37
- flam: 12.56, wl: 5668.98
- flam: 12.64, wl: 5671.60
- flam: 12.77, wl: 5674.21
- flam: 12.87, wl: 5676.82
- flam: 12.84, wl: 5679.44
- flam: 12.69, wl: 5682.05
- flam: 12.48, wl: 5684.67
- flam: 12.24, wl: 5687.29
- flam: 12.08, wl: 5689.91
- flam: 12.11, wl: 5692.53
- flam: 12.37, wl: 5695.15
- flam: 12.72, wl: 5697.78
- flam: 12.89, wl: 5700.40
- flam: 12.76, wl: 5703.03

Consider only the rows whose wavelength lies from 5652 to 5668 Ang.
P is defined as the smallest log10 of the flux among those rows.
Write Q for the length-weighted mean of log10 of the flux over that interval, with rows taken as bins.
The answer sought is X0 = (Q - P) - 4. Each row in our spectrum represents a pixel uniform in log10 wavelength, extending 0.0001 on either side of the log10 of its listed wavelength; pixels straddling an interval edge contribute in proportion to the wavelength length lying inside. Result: -4.00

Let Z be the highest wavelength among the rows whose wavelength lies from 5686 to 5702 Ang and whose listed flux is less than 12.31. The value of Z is 5692.53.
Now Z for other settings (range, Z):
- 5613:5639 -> 5637.74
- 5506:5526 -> 5517.03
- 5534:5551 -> 5550.16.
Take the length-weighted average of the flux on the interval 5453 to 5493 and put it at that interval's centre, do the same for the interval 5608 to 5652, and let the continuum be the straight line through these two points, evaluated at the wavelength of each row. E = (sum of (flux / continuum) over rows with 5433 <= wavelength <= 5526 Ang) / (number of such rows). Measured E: 0.997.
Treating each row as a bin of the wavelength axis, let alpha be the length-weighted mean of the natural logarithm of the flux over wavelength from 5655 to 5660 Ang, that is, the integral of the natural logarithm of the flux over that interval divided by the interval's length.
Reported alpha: 2.51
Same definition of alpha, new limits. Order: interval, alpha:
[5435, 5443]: 2.53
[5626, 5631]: 2.50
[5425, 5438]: 2.50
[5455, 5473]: 2.52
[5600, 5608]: 2.48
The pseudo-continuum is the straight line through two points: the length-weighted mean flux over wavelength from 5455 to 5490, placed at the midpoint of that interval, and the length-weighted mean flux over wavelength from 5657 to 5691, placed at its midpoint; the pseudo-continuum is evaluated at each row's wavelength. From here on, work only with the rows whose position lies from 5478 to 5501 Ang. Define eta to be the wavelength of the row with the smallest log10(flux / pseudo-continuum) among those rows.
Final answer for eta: 5489.15 Ang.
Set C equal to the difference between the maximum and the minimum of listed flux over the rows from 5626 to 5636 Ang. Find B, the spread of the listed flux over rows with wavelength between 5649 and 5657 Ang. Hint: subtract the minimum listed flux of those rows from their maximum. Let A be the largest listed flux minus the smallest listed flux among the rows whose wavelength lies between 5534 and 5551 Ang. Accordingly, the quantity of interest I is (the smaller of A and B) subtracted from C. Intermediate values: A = 0.44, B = 0.05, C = 0.45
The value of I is 0.4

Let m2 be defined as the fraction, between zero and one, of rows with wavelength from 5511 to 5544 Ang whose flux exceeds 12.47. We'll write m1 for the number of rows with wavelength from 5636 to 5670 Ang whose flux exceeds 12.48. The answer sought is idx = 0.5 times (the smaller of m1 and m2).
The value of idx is 0.038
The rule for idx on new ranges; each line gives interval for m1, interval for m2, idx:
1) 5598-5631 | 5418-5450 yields 0.192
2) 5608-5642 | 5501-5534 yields 0.077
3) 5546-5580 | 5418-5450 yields 0.000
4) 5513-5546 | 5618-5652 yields 0.000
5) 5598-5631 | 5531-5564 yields 0.000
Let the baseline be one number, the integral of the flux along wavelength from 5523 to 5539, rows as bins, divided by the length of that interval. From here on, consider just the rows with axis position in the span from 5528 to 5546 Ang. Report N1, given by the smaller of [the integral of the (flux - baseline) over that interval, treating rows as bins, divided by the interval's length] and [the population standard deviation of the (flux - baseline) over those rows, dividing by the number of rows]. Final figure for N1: 0.01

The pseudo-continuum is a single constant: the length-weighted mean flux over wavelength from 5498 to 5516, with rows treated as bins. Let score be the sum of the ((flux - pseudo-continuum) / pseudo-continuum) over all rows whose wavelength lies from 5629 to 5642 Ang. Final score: -0.17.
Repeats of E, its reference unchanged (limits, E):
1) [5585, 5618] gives 0.975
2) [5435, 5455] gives 0.997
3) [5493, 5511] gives 0.993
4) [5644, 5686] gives 1.021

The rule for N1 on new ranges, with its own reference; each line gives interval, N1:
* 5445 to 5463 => 0.04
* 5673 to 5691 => 0.29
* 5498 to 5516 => 0.10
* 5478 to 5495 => 0.18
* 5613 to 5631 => 0.19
